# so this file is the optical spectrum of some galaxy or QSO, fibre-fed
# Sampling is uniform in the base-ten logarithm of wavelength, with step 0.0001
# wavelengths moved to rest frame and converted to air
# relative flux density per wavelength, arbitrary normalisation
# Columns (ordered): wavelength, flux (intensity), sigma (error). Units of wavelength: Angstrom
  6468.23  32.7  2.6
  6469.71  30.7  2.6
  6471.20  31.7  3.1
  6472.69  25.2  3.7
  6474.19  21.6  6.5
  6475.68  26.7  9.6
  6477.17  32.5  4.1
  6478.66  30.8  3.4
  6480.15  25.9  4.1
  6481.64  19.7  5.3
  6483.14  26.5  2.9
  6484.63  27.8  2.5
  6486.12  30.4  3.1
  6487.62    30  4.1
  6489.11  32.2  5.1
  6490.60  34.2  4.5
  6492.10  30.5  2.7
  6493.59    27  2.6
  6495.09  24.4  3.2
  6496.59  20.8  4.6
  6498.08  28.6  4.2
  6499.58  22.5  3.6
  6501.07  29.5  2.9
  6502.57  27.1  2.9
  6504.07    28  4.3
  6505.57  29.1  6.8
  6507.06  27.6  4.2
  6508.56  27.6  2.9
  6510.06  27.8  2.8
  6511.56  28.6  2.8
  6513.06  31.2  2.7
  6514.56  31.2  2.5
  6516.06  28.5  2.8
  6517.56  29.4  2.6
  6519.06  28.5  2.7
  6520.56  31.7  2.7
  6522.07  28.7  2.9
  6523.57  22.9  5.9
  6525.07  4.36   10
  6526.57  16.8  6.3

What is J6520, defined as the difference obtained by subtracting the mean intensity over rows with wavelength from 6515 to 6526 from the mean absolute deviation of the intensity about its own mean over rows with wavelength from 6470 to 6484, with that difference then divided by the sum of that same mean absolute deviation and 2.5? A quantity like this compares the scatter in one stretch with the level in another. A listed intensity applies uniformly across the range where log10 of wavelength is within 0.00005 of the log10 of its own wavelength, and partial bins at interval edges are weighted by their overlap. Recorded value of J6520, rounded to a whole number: -4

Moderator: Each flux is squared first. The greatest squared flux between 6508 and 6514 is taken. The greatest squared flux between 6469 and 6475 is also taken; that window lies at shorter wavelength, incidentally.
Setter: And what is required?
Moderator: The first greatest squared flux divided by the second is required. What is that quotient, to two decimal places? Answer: 0.97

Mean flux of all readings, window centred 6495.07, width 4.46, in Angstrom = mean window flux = 24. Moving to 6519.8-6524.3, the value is 28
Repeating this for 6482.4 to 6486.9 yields 28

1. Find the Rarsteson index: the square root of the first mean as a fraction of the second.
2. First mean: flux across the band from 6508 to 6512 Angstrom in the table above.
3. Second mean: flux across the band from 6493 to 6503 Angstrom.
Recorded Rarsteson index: 1.04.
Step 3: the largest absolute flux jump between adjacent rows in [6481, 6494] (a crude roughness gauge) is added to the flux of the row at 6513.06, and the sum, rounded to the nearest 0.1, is 38.0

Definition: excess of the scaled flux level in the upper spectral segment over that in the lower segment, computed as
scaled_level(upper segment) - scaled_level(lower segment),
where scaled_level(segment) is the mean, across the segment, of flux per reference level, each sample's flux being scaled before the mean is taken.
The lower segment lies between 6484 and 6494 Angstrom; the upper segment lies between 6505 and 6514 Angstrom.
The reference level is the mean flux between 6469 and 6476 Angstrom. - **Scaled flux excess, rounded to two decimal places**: -0.06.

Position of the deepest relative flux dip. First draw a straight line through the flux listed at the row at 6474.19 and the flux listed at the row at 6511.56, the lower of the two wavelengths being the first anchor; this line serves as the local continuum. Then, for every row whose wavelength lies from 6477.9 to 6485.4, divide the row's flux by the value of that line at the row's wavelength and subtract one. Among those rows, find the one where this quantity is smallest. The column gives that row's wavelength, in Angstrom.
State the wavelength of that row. 6481.64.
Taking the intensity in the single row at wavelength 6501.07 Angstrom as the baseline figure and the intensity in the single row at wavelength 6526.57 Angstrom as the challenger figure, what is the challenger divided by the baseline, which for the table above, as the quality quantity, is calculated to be 0.57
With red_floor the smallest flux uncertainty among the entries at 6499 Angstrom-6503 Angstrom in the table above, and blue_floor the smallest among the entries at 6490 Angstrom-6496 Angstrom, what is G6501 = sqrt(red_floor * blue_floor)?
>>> 2.75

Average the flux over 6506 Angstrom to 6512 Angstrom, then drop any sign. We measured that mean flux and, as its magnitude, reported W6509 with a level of 27.9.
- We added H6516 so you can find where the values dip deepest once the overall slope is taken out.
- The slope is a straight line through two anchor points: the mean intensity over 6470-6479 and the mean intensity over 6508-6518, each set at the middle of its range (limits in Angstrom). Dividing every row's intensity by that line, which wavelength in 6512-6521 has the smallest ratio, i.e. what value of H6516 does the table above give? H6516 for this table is 6519.06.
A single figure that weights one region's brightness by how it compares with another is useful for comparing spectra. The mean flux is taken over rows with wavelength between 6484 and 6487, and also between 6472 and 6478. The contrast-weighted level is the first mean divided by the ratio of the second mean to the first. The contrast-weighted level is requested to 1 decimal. 32.0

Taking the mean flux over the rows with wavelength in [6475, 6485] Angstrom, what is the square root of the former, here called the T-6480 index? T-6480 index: 5.21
